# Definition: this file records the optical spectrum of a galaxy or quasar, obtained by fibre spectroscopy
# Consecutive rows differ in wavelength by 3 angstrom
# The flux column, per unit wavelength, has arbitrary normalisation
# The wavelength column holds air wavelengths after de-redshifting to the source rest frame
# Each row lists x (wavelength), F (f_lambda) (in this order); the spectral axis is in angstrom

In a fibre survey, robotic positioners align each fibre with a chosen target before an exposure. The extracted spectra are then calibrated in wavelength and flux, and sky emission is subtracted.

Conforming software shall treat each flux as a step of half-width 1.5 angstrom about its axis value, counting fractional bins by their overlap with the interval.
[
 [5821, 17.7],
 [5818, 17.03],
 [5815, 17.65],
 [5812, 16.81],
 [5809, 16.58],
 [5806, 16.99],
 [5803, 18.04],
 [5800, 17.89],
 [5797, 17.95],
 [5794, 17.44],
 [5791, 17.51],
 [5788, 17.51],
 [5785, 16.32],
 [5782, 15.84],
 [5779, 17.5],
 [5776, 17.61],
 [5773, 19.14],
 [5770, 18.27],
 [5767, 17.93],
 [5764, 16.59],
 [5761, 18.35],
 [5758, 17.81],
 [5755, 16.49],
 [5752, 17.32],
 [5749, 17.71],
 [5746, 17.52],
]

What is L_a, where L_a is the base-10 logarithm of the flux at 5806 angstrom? 1.230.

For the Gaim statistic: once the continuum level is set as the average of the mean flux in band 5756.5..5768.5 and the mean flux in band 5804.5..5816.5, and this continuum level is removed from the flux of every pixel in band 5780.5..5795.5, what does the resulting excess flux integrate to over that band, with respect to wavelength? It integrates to -6.2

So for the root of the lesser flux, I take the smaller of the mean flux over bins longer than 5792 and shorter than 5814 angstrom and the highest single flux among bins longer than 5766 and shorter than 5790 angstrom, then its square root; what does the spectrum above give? 4.17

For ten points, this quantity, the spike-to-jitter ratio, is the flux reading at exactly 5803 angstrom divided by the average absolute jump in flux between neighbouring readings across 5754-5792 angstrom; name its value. 19.4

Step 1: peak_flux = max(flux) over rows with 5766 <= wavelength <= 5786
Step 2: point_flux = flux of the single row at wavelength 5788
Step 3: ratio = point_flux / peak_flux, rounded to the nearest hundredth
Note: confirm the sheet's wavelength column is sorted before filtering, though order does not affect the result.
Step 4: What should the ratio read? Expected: 0.91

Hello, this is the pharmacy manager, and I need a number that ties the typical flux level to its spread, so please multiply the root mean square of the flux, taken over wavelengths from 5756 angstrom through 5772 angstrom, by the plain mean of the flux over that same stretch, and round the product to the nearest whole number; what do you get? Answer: 317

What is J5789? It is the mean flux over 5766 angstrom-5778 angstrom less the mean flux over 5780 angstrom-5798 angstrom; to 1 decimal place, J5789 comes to 1.1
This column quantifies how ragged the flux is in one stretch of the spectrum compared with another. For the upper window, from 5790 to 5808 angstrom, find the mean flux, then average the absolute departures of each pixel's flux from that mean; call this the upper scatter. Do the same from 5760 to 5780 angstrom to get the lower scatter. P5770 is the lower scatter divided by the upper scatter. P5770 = 1.8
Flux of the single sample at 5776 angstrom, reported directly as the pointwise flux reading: 17.61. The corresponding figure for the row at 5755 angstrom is 16.49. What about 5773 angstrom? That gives 19.14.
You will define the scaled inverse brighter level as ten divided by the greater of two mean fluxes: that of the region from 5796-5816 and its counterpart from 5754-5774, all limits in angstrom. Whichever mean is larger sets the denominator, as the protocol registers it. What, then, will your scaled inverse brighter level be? 0.5619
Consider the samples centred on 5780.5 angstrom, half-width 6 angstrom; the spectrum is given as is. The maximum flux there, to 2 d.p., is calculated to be 17.61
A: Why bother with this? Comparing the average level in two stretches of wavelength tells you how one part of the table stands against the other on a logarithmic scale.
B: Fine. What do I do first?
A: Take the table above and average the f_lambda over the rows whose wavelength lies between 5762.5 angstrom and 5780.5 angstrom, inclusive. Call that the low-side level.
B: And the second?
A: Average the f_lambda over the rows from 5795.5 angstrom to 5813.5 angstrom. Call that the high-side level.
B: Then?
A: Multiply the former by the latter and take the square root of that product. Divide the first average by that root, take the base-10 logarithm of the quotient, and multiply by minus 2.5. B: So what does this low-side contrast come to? -0.014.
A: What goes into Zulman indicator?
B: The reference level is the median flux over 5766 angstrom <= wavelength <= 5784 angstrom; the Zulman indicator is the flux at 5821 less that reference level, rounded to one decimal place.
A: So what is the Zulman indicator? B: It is -0.1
